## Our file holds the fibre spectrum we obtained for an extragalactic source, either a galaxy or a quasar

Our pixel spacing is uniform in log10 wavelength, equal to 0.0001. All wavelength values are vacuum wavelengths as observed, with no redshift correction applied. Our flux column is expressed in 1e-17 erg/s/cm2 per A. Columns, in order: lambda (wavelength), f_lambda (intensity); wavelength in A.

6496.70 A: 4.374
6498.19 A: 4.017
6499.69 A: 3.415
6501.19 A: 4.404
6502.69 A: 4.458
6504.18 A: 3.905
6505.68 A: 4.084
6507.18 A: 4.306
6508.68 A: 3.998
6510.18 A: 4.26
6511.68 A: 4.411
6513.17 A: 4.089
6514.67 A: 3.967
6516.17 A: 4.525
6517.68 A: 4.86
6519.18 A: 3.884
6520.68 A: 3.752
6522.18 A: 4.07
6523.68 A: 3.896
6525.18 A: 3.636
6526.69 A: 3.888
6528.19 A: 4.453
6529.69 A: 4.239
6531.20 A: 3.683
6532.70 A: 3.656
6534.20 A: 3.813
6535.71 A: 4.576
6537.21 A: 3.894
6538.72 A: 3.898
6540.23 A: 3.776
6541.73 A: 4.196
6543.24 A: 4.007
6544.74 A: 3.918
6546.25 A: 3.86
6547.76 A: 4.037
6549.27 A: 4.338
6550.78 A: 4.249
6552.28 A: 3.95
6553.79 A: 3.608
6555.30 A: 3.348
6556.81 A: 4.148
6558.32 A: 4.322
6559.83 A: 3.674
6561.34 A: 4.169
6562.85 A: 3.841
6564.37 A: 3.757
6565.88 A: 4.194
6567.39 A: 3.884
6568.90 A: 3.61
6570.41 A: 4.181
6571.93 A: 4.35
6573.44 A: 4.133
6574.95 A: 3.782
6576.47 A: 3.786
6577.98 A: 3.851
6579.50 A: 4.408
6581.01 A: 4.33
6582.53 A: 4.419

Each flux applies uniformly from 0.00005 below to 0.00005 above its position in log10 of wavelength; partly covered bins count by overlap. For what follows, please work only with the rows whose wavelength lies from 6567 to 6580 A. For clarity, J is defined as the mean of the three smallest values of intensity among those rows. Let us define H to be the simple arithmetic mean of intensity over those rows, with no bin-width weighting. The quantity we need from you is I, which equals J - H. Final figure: -0.27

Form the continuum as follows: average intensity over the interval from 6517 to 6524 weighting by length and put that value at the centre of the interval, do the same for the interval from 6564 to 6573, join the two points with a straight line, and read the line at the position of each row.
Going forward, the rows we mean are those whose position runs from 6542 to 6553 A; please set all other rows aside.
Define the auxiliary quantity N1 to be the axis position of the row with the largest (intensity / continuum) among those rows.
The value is 6549.27 A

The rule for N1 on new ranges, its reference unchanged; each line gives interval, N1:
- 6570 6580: 6579.50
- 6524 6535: 6528.19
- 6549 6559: 6558.32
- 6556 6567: 6558.32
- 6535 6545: 6535.71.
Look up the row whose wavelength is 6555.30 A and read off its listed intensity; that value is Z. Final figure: 3.348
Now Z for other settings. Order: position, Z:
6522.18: 4.07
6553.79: 3.608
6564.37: 3.757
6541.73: 4.196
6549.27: 4.338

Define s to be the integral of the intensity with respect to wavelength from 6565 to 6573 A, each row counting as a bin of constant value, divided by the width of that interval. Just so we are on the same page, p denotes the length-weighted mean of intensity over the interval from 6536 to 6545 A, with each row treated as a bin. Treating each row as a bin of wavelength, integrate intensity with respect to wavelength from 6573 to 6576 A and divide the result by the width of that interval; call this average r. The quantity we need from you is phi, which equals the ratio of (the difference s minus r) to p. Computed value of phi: 0.03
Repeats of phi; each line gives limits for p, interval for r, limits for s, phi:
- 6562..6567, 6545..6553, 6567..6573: -0.01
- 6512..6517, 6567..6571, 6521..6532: 0.02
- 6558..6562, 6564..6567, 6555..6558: -0.03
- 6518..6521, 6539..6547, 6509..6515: 0.06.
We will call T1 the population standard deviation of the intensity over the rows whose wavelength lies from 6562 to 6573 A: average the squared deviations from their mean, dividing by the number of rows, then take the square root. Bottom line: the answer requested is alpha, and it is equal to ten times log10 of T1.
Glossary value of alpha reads -6.0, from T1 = 0.25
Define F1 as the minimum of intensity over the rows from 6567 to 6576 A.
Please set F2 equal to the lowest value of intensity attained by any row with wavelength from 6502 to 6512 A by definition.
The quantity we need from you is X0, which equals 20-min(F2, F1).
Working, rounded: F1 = 3.61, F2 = 3.905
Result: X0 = 16.4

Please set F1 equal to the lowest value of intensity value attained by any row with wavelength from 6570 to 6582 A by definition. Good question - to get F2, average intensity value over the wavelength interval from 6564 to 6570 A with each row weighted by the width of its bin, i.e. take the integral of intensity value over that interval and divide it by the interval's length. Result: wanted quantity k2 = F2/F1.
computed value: 1.03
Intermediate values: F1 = 3.782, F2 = 3.89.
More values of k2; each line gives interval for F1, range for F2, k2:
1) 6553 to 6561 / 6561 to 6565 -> 1.16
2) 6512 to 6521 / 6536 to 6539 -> 1.07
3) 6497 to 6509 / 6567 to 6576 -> 1.17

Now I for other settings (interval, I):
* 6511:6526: -0.35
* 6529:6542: -0.27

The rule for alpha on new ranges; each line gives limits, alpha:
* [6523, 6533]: -5.4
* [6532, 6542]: -5.4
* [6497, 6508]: -4.8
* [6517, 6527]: -4.3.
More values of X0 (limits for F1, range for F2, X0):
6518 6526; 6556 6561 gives 16.4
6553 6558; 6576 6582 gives 16.7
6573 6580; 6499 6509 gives 16.6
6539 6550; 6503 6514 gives 16.2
